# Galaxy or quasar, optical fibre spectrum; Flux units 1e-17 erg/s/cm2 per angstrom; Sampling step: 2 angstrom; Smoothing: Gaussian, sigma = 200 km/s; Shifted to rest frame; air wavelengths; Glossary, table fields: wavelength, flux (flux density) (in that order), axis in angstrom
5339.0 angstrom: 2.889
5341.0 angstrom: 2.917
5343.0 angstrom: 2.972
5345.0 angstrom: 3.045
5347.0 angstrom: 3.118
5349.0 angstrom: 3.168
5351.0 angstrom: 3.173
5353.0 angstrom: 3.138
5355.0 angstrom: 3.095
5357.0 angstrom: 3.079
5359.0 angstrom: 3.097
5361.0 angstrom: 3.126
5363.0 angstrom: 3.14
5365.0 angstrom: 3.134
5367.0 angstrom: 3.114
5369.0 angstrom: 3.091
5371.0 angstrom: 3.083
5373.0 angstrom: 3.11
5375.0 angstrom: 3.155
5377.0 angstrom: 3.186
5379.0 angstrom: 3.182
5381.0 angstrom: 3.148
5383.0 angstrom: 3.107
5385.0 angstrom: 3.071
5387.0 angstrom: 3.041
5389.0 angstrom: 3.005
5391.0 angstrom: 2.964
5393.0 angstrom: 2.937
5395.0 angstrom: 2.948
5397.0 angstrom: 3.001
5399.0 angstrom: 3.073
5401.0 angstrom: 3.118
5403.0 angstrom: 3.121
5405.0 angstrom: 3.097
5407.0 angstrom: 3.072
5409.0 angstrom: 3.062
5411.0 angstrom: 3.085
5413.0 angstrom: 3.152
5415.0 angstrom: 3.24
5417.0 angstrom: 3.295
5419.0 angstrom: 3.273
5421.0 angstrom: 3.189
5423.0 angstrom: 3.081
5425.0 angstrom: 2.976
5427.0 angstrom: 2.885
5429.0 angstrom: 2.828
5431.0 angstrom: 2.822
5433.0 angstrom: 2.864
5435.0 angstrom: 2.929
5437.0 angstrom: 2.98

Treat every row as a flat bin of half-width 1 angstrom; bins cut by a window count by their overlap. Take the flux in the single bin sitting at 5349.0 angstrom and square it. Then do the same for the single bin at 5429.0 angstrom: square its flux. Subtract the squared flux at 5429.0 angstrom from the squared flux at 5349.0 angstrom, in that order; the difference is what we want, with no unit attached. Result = 2.0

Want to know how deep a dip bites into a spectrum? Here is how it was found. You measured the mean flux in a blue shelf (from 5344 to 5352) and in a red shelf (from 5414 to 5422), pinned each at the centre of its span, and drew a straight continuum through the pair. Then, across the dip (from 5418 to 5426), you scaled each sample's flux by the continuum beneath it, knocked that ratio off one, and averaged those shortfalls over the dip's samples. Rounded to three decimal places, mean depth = 0.039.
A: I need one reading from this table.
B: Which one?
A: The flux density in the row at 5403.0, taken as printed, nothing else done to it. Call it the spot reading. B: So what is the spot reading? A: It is 3.121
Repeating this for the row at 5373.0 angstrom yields 3.11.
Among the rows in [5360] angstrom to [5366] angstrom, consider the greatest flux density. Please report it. 3.14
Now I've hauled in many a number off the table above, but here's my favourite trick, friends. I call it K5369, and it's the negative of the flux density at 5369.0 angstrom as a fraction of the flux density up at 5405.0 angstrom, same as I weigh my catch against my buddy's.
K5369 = -1.00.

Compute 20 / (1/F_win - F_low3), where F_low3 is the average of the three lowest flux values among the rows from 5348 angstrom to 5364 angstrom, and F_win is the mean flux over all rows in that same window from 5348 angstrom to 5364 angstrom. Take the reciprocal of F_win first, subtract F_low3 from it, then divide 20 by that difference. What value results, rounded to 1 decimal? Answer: -7.2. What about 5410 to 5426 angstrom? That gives -7.3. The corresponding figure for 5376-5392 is -7.5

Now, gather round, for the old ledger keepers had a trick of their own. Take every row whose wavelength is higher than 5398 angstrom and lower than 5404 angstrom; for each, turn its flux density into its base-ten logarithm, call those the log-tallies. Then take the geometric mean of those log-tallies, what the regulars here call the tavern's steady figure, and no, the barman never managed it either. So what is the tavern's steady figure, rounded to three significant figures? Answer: 0.492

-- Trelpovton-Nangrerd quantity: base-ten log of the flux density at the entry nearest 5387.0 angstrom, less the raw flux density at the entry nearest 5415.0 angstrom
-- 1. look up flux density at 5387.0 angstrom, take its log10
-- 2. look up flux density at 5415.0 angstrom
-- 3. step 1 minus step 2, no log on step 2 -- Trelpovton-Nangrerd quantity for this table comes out -2.757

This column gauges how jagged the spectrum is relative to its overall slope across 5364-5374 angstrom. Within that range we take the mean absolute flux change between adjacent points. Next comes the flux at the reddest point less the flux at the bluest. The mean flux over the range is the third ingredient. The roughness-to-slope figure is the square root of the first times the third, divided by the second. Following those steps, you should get -10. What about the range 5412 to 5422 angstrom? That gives 12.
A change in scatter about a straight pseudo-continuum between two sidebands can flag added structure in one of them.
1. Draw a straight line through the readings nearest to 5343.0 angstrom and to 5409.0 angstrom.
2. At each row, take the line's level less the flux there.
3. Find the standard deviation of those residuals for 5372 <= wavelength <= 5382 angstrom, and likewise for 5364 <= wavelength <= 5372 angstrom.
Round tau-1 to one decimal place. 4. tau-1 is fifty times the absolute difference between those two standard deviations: 0.1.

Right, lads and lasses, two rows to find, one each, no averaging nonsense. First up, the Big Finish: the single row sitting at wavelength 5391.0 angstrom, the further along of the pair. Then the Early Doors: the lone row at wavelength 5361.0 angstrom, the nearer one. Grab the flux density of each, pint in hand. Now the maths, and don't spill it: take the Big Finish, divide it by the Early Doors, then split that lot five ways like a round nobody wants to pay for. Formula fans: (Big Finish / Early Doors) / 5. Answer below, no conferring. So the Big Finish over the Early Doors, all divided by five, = 0.190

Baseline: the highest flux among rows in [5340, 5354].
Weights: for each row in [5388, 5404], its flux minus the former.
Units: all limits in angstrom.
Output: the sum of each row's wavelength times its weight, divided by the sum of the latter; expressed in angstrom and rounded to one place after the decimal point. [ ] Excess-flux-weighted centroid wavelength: 5394.3 angstrom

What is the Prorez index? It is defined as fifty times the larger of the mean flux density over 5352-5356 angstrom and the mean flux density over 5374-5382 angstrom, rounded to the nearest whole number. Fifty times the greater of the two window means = 158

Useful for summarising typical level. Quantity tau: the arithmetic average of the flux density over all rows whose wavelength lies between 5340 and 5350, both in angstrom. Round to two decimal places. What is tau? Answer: 3.04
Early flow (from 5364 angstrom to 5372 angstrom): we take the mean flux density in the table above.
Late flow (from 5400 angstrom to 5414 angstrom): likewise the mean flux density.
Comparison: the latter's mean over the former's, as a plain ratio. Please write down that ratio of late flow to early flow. 1.00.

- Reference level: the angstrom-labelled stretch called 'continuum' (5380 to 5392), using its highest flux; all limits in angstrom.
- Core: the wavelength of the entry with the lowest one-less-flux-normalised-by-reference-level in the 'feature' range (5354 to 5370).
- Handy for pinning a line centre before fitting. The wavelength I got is 5363.0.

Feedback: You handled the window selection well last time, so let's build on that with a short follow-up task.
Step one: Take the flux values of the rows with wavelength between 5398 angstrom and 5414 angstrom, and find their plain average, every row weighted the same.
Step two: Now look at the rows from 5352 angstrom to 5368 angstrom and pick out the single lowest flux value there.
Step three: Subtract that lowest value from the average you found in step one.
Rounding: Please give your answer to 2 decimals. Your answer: 0.02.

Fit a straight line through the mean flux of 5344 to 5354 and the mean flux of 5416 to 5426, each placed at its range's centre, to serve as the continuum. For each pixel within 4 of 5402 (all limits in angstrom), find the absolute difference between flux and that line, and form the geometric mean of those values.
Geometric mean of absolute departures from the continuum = 0.048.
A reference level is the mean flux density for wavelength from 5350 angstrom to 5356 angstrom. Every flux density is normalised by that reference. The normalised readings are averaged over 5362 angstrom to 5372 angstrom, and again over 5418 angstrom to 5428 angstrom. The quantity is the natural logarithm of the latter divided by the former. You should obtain -0.01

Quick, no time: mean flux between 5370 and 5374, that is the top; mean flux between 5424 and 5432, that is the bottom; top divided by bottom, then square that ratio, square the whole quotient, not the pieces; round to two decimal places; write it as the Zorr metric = 1.16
